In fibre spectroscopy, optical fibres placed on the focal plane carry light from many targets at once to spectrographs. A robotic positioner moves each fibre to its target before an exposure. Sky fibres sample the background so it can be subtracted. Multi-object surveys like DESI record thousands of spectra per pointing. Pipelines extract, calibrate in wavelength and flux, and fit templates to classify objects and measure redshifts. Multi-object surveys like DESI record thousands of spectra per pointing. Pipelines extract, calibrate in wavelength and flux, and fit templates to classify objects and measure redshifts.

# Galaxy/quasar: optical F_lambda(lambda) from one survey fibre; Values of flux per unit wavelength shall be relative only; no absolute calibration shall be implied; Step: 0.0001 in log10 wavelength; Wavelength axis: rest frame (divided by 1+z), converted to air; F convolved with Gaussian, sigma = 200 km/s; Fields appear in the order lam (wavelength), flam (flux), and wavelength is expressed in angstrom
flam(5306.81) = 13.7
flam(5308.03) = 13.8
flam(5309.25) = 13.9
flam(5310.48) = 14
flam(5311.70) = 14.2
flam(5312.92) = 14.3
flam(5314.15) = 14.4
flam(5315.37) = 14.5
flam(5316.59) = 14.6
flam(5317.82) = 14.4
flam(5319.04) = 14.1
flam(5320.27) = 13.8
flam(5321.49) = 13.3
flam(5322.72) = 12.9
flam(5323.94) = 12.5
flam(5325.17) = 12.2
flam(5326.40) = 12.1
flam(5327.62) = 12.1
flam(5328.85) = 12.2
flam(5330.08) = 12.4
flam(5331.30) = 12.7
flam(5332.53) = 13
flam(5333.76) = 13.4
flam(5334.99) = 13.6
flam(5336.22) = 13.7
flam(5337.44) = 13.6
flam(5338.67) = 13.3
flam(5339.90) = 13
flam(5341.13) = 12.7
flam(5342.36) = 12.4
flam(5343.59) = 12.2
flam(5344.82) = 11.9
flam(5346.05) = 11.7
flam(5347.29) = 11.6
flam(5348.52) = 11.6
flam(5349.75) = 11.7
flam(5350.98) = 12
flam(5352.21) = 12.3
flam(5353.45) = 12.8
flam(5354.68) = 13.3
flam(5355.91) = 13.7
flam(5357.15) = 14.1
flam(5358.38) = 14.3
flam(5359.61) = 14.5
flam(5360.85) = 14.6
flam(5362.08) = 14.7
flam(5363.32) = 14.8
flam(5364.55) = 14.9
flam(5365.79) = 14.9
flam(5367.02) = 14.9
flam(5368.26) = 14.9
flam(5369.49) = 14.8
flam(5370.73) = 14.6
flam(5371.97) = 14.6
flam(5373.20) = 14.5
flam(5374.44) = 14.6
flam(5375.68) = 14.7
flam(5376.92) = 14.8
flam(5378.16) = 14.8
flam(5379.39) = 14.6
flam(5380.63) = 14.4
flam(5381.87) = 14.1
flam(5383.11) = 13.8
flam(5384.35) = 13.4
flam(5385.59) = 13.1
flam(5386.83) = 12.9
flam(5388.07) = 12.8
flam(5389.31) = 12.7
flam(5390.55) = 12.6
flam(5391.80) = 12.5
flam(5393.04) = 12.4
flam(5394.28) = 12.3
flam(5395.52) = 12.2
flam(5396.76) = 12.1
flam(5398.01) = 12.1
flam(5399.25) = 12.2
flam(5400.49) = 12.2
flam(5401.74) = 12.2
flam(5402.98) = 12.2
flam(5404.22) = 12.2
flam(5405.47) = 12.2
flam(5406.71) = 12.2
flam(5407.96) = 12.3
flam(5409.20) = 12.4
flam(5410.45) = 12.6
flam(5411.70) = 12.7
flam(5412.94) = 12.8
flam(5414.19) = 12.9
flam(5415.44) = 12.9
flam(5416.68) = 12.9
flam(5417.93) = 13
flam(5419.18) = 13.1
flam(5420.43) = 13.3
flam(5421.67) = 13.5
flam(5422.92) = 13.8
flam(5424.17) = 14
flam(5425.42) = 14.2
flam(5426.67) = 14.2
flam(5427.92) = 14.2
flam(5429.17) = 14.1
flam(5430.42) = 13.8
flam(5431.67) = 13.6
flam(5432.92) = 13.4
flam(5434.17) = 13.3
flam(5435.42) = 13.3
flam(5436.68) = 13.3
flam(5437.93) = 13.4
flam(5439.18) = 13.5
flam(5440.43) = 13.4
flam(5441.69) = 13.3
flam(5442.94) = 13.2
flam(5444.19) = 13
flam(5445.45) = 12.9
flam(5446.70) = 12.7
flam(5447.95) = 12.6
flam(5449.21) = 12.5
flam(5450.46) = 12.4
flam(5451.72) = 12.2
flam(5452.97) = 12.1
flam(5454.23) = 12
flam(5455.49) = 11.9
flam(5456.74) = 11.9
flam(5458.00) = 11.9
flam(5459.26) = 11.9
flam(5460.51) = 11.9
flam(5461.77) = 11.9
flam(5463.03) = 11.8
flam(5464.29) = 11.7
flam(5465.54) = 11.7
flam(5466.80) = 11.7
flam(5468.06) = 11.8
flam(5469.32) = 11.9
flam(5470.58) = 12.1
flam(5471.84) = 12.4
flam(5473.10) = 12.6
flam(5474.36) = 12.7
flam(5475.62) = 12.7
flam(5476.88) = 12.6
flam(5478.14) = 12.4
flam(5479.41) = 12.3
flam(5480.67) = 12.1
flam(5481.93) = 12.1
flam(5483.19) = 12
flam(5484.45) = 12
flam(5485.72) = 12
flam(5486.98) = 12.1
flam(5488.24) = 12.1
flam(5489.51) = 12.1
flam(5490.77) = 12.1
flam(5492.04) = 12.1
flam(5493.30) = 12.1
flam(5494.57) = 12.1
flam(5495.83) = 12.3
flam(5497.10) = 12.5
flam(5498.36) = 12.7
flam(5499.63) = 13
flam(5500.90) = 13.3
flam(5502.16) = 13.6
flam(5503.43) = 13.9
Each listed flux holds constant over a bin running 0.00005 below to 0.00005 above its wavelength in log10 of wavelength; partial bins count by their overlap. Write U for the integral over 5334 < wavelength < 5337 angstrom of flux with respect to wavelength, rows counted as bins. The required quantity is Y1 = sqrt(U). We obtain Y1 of 6.4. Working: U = 40.9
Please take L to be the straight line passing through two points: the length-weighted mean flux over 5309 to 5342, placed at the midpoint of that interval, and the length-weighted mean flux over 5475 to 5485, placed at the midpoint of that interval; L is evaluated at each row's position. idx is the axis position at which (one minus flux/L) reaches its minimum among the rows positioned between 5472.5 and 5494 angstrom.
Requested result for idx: 5475.62 angstrom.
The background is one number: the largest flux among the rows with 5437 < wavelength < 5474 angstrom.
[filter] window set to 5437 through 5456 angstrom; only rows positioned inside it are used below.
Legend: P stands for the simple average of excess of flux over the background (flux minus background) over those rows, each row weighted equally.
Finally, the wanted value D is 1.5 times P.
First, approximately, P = -0.8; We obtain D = -1.1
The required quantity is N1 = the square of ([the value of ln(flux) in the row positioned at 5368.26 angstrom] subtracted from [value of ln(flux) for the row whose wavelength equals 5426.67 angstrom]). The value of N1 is 0.0023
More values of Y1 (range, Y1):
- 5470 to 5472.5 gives 5.5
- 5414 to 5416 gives 5.1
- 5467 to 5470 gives 6.0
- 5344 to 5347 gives 5.9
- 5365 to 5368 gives 6.7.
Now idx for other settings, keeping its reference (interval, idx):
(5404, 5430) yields 5427.92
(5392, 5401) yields 5393.04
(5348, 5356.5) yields 5355.91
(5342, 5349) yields 5342.36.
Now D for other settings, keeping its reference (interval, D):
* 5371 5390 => 0.7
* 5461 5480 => -2.0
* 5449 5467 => -2.3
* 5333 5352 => -1.4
